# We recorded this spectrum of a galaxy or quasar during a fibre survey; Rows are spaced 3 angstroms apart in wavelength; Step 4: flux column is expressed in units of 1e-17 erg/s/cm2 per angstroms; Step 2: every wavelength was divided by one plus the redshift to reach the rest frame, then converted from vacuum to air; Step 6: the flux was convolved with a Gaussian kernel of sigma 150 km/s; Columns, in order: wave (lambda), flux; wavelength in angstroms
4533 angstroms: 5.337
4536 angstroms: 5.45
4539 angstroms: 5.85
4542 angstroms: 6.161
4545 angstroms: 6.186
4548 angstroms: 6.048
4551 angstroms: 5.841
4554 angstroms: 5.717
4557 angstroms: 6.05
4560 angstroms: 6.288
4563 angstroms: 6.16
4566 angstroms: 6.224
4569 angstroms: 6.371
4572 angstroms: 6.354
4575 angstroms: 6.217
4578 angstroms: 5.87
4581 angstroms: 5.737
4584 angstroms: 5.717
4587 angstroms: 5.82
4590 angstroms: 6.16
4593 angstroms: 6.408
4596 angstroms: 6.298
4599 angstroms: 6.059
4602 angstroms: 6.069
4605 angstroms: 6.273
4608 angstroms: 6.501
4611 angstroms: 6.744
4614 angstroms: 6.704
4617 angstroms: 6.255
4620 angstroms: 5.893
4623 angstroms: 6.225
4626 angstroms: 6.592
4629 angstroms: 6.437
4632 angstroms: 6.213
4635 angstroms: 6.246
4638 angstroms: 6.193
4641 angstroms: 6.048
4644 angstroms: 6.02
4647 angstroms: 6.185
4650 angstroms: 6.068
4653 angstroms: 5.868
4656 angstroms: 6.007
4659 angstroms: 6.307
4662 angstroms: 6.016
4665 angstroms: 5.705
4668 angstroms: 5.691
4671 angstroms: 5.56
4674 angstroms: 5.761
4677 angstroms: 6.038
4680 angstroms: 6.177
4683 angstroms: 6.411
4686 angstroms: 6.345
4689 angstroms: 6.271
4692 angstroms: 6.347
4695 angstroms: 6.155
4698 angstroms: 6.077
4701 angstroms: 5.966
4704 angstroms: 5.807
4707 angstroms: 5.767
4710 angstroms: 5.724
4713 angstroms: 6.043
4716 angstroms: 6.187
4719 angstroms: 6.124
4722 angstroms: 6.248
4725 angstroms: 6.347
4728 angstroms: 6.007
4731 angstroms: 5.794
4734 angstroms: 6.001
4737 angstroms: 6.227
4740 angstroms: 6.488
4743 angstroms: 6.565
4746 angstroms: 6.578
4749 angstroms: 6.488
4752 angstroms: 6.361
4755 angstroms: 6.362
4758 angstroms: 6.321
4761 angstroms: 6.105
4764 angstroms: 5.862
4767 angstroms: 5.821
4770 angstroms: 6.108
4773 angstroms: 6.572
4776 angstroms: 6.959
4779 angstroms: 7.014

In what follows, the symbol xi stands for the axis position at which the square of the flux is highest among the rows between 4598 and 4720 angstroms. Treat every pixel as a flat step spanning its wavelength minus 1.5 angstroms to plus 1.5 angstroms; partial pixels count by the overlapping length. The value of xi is 4611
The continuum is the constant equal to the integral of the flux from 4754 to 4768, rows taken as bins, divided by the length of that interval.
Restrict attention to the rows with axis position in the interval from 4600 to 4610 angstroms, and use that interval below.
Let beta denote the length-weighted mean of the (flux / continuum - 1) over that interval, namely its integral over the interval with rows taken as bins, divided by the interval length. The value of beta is 0.033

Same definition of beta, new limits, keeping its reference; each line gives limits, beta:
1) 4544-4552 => -0.011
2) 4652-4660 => -0.006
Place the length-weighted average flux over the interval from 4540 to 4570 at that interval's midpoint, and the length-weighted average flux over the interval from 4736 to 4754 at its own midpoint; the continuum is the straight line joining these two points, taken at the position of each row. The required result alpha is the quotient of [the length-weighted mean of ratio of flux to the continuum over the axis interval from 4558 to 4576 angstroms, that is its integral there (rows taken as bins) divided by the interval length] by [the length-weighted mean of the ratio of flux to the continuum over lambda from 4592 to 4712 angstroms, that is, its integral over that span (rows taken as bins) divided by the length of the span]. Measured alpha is 1.048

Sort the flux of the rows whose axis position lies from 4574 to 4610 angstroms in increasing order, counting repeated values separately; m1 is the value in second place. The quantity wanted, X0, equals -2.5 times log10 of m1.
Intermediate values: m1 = 5.737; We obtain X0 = -1.90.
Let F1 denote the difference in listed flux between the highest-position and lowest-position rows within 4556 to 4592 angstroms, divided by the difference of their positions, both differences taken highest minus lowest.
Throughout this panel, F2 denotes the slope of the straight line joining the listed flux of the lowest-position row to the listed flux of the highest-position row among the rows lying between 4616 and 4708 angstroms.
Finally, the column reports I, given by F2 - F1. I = -0.01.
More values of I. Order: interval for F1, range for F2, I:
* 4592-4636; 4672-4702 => 0.01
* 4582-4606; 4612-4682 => -0.03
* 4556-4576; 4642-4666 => -0.02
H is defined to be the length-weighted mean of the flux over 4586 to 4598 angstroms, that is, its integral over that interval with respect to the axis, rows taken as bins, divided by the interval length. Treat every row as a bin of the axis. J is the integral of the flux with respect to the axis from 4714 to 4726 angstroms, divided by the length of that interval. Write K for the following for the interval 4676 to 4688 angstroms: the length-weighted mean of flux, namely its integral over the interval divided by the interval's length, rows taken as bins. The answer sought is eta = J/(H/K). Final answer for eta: 6.29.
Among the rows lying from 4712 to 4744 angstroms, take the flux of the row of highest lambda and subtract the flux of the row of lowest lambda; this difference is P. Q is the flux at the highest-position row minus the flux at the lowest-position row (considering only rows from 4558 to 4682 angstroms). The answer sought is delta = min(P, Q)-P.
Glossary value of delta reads -0.63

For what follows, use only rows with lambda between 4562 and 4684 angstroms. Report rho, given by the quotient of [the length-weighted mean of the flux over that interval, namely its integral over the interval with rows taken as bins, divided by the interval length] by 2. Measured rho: 3.07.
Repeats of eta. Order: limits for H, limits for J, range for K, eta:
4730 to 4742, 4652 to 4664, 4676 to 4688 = 6.13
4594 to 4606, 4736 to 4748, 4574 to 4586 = 6.15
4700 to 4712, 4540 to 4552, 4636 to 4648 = 6.37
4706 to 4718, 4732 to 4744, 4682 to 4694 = 6.70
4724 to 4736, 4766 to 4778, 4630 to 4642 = 6.58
